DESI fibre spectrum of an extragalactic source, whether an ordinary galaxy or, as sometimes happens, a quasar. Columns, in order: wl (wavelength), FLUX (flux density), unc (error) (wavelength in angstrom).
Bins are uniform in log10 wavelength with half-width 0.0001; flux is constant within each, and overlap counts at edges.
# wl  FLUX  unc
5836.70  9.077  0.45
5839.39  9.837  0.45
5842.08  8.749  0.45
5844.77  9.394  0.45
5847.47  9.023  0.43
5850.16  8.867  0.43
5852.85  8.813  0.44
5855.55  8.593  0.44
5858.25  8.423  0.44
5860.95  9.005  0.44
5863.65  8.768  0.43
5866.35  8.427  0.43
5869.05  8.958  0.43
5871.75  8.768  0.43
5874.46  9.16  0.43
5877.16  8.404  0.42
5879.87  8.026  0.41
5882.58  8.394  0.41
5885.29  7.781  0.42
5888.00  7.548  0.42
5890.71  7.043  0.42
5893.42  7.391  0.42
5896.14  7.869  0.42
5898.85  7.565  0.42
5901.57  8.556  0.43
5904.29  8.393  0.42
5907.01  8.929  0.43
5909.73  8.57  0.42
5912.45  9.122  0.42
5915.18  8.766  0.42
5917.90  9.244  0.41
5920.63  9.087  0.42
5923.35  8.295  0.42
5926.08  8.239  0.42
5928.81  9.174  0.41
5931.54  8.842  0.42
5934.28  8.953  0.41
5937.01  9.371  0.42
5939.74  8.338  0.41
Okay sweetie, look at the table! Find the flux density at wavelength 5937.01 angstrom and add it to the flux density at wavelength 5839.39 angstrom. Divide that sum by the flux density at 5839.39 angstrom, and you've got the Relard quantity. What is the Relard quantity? 1.953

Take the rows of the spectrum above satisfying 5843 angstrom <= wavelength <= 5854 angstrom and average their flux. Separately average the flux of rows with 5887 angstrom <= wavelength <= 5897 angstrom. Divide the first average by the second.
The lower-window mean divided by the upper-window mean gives 1.21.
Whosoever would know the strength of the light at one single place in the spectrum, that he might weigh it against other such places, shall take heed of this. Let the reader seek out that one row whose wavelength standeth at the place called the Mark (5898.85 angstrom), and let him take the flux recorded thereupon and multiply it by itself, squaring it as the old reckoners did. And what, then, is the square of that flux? 57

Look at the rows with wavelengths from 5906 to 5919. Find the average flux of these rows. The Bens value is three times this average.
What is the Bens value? 26.8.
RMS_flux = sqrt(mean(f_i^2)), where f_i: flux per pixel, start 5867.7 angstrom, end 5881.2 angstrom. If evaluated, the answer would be 8.67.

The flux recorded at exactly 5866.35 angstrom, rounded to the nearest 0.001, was 8.427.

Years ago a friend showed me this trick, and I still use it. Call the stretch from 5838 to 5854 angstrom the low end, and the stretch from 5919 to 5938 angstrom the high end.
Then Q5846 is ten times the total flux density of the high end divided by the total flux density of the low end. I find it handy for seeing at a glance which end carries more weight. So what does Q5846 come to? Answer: 11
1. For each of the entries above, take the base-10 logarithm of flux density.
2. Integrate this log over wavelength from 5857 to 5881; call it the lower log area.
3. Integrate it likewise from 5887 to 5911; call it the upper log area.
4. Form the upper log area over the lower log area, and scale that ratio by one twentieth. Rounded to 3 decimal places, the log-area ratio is 0.048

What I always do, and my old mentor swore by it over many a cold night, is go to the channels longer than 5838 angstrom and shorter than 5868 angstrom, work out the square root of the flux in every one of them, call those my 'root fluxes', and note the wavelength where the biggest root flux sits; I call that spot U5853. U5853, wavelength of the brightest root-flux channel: 5839.39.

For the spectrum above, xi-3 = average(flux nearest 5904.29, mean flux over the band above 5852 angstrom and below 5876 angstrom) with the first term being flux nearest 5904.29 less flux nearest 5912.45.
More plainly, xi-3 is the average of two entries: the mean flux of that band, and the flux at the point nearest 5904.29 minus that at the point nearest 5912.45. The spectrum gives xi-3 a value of 4.0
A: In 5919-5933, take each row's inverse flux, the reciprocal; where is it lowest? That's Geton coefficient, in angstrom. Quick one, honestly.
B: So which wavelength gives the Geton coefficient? 5928.81 angstrom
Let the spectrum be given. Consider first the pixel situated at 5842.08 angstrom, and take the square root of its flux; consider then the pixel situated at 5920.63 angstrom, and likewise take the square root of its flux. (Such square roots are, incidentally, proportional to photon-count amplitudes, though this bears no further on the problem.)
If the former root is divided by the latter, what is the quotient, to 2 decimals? 0.98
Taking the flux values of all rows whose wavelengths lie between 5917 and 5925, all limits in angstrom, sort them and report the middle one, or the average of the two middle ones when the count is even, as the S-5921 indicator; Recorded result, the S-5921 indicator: 9.1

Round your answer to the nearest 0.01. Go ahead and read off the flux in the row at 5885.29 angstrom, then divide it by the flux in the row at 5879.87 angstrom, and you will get 0.97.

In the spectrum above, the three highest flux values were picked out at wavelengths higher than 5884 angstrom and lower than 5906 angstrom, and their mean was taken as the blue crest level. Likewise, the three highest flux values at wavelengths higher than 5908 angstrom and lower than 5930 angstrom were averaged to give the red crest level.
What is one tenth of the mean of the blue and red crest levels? 0.873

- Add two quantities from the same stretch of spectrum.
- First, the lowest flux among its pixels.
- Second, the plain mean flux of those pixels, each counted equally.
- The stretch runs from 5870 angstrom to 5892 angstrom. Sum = 15.2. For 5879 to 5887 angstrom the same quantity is 15.8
